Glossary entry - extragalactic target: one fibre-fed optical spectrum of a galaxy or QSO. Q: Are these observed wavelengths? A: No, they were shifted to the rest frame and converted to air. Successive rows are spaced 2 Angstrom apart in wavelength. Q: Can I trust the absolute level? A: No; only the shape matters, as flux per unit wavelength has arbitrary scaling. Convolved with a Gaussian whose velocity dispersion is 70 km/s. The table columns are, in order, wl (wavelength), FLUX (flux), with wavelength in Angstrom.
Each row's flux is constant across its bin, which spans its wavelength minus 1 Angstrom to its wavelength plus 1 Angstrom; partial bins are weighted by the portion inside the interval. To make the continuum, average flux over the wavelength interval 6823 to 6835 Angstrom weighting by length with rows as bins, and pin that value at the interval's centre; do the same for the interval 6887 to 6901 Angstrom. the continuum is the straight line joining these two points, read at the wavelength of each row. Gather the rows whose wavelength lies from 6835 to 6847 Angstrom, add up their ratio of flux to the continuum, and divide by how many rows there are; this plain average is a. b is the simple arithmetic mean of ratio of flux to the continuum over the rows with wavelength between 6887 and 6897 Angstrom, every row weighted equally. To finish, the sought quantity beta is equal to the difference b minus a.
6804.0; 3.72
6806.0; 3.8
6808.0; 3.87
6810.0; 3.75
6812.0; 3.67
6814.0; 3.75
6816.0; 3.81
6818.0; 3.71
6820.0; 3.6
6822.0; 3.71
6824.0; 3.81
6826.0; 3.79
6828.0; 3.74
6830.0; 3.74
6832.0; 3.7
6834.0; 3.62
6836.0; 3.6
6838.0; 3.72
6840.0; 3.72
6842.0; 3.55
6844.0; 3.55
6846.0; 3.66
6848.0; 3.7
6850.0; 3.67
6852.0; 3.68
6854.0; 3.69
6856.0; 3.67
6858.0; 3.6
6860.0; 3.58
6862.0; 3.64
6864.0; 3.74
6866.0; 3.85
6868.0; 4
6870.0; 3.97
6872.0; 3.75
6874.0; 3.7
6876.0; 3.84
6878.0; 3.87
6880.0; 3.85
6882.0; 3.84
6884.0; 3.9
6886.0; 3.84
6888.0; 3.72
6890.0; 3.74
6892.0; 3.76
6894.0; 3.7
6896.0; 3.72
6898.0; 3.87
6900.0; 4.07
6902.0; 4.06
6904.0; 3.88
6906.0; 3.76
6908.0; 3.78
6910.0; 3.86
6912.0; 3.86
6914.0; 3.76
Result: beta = 0.012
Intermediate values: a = 0.970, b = 0.98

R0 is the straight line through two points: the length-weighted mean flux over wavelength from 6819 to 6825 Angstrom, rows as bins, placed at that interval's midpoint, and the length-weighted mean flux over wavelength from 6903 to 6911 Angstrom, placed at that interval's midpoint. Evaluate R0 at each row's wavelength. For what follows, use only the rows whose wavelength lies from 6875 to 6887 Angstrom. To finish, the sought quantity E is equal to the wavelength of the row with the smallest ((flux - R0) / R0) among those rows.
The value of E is 6886.0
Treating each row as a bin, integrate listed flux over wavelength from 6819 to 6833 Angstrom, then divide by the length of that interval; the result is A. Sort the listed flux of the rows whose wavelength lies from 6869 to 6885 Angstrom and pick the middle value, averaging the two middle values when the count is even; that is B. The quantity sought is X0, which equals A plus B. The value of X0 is 7.57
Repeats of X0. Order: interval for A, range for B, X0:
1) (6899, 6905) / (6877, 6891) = 7.84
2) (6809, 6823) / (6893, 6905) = 7.59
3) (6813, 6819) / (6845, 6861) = 7.43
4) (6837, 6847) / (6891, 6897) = 7.36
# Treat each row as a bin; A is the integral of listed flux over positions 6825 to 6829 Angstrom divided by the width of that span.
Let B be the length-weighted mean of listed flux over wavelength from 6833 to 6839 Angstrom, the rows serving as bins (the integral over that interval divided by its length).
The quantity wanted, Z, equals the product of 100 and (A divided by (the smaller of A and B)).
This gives 103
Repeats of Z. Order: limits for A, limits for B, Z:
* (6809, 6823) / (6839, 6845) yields 103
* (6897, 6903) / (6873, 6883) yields 105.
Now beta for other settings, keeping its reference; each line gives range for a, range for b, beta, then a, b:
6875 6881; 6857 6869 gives -0.027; 1.019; 0.99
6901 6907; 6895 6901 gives -0.002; 1.024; 1.02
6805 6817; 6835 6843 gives -0.042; 1.016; 0.97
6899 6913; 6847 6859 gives -0.046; 1.023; 0.98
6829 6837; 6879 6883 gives 0.035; 0.981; 1.02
